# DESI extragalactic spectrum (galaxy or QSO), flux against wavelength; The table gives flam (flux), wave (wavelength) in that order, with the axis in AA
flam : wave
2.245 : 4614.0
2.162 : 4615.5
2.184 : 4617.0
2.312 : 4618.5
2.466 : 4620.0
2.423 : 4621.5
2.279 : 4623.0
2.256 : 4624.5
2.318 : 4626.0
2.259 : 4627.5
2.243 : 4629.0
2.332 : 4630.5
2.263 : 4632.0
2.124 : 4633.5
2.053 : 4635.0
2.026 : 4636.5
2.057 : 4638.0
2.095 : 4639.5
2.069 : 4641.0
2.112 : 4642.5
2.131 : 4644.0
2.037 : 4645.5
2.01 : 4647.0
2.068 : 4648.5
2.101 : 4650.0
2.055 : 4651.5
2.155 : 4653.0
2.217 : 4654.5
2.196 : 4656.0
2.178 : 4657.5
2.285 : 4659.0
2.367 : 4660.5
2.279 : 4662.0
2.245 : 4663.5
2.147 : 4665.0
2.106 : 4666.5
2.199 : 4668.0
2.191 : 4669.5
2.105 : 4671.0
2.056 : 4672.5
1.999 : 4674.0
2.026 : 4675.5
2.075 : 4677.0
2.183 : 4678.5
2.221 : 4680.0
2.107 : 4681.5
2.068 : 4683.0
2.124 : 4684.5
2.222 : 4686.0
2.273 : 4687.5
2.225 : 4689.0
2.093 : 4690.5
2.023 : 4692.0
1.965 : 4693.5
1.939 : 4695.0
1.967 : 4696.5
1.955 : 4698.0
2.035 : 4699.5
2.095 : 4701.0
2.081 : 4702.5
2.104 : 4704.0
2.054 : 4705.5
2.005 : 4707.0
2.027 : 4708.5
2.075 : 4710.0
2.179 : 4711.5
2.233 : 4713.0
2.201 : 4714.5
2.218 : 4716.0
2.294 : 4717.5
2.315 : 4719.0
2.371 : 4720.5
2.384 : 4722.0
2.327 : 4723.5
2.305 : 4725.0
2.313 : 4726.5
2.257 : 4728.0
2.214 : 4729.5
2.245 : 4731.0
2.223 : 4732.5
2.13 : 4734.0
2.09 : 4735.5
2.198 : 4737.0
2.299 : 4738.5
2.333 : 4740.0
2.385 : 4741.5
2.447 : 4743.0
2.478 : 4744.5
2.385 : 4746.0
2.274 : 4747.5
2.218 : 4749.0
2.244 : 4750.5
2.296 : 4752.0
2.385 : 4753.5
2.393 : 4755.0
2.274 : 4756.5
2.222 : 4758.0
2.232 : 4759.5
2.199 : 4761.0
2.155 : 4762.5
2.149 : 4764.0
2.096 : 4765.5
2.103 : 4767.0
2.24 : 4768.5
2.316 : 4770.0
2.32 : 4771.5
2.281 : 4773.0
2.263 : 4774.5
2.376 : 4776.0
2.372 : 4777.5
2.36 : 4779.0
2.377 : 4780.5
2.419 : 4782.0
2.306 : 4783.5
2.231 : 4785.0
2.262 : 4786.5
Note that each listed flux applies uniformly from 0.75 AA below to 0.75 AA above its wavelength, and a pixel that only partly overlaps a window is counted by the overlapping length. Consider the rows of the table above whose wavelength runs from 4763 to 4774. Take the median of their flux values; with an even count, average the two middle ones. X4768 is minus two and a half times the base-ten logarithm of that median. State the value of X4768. -0.876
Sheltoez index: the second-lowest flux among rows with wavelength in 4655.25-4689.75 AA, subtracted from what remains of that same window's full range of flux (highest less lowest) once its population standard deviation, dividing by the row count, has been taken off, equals -1.75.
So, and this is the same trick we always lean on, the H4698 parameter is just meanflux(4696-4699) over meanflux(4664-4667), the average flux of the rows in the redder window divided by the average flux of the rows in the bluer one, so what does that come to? 0.92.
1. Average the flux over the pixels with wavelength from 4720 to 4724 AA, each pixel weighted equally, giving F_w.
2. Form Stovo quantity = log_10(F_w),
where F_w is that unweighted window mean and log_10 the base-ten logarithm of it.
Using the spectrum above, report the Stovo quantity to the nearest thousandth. 0.373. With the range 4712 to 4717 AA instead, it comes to 0.346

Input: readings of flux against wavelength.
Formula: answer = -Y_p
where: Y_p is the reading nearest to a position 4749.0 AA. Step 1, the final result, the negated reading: -2.22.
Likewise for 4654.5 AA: -2.22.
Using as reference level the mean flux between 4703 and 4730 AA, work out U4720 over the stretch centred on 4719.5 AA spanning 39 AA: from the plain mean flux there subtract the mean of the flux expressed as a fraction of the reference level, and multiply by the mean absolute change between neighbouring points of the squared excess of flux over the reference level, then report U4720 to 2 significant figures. 0.0089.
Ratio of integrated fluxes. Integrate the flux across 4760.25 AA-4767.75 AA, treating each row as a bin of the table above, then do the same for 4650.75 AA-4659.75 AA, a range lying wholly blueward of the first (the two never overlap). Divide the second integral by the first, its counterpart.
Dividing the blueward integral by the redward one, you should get 1.22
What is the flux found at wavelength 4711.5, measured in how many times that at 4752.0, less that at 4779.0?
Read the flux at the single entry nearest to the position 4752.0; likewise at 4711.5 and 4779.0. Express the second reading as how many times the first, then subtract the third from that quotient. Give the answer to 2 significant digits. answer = -1.4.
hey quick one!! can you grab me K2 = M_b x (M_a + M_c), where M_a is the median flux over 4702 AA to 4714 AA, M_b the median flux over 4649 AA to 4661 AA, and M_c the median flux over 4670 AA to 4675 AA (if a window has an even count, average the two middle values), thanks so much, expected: 9.0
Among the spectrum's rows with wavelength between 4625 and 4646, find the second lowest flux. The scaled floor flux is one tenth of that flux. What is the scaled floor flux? 0.204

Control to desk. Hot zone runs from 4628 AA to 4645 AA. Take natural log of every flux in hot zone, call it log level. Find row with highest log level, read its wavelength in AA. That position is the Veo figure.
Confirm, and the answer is 4630.5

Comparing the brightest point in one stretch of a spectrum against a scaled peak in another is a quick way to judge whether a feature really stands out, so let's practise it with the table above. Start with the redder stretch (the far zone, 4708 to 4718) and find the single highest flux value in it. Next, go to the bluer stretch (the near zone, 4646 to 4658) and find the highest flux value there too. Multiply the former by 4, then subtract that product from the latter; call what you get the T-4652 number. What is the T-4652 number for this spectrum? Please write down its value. -7.0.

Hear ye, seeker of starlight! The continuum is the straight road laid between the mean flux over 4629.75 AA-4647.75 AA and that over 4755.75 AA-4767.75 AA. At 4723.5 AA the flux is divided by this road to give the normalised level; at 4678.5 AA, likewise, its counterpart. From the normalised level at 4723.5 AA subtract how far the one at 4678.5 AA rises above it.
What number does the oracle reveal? 1.13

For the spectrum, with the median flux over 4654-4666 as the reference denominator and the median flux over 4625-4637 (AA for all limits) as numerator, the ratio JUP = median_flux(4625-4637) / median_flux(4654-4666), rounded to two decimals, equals 1.01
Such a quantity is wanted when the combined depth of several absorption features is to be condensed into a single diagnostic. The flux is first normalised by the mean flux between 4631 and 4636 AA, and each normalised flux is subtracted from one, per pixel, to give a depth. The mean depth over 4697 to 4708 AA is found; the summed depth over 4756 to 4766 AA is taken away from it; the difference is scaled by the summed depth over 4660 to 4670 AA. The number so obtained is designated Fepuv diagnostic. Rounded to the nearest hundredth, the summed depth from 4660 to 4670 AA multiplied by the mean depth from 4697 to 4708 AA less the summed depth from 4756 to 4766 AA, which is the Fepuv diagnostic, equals -0.04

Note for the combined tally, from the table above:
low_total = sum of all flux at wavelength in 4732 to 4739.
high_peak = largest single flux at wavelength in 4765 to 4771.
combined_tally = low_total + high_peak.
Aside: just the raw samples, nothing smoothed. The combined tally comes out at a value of 13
